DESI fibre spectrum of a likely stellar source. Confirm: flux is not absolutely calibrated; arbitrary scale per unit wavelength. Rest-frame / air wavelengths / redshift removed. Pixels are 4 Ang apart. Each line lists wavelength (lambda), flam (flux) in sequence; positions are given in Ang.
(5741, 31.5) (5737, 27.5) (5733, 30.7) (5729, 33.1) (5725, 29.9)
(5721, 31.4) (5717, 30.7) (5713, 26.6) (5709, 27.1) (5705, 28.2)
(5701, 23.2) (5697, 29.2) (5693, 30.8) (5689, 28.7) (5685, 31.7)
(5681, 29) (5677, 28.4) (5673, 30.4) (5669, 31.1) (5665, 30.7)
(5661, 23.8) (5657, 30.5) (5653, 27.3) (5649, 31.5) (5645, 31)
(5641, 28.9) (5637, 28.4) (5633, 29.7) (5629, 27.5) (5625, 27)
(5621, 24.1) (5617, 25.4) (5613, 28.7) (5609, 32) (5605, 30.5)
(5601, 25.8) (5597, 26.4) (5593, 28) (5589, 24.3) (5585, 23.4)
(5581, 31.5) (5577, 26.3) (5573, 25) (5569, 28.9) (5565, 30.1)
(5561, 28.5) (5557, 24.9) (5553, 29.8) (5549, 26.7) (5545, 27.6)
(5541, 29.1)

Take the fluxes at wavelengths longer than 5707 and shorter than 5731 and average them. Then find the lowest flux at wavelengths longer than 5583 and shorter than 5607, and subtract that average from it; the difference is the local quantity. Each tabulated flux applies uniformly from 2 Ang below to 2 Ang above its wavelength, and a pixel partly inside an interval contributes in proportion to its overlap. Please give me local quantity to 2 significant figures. -6.4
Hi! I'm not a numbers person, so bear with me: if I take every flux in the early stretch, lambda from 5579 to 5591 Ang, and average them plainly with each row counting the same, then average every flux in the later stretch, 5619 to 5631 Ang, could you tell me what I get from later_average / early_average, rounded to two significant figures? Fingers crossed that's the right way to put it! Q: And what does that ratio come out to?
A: 0.99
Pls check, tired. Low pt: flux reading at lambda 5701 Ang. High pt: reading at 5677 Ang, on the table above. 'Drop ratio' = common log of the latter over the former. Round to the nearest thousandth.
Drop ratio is 0.088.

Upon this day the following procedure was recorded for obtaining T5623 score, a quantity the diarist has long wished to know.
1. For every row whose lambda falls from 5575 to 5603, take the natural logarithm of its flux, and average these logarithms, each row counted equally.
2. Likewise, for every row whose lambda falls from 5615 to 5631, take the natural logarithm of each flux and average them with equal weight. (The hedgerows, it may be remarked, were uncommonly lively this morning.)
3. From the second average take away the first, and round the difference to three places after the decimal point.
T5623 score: -0.017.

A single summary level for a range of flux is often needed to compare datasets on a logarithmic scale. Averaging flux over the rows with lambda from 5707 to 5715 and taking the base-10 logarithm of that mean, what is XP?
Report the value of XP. 1.43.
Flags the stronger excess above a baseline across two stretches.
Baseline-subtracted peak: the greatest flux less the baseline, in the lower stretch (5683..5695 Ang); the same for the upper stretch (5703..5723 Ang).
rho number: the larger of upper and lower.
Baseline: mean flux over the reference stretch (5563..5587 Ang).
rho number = 4.17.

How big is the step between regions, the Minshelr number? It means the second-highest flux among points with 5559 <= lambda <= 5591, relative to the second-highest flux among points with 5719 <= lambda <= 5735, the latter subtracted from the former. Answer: -1.3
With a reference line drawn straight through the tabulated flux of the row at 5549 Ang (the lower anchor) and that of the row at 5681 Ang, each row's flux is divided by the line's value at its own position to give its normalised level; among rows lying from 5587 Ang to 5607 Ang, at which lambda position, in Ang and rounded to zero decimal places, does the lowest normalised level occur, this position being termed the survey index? 5589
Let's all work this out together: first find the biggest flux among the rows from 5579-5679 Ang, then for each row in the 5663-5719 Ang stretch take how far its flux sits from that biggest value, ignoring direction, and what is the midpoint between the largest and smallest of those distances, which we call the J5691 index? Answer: 4.55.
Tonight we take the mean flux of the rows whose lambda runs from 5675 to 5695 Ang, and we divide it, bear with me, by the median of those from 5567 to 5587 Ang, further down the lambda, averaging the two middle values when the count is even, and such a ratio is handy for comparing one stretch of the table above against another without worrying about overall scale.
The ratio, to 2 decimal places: 1.13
